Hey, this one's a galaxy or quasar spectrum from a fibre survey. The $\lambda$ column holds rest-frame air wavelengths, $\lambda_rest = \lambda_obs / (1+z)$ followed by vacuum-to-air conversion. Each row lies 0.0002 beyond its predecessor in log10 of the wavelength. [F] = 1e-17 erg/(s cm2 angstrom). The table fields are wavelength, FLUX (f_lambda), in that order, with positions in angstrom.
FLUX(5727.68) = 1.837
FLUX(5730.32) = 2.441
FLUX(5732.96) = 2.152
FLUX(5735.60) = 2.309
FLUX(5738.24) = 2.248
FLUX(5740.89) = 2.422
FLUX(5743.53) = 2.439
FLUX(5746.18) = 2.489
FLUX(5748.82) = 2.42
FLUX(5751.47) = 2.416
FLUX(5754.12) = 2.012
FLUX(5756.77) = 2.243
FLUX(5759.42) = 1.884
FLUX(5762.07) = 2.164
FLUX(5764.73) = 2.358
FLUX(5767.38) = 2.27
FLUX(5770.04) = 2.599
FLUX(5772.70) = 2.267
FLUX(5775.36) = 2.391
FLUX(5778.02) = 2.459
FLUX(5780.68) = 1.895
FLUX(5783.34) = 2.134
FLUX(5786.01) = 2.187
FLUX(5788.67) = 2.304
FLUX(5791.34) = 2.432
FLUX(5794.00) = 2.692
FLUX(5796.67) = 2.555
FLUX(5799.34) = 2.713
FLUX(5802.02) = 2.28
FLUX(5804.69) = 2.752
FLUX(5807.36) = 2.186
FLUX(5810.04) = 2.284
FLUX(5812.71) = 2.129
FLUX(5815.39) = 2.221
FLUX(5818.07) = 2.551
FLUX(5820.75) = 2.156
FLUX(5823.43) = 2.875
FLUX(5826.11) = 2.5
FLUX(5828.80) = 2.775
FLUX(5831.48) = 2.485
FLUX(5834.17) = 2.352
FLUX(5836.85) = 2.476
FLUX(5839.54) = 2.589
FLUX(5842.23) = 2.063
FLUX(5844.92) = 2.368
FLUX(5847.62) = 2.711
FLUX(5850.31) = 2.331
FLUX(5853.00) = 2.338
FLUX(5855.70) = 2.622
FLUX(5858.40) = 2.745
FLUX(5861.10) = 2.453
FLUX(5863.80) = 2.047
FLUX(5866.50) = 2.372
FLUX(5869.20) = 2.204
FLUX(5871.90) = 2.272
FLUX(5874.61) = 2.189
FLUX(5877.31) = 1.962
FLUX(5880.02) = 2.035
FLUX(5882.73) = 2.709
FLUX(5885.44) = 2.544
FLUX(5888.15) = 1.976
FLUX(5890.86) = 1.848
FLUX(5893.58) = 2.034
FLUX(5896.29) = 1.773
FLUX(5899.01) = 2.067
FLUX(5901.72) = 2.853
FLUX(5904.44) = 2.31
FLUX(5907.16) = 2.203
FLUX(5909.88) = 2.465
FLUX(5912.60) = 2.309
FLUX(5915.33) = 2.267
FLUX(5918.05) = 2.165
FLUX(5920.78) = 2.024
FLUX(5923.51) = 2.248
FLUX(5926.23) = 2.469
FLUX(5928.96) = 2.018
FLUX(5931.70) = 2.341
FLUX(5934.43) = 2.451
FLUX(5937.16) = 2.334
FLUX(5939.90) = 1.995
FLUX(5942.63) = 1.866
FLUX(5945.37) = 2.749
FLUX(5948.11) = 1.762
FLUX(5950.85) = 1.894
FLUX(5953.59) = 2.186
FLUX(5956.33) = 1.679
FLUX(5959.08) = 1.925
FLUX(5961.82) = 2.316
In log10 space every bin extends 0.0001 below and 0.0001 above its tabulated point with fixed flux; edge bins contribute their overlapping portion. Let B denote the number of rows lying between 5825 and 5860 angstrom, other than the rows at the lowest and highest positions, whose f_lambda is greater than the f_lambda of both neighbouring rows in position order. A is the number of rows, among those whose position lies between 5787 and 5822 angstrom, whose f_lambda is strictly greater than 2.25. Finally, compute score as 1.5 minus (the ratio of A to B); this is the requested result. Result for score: -1.5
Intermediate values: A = 9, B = 3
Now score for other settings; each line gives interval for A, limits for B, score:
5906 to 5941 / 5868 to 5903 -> -0.8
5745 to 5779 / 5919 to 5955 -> -1.5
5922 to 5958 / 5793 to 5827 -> 0.5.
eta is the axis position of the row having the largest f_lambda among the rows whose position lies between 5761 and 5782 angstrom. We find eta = 5770.04 angstrom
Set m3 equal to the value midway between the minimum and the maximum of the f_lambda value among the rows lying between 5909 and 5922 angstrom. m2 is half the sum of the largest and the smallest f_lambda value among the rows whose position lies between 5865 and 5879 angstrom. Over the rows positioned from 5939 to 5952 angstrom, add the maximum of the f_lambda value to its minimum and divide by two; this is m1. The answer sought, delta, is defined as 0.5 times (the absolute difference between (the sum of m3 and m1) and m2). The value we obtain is 1.17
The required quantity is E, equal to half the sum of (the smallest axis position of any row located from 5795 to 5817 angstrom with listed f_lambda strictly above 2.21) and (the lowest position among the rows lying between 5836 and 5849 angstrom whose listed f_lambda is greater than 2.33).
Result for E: 5816.8 angstrom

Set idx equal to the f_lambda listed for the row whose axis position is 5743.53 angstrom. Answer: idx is 2.439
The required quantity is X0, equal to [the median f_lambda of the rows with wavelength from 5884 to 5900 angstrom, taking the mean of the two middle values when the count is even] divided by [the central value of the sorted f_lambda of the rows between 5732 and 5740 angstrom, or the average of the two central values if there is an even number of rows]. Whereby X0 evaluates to 0.89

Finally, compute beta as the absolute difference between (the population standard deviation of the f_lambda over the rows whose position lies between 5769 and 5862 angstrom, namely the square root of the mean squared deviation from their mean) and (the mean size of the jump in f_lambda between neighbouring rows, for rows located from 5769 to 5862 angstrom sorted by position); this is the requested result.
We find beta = 0.036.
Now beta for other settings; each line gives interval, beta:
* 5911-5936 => 0.048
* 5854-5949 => 0.011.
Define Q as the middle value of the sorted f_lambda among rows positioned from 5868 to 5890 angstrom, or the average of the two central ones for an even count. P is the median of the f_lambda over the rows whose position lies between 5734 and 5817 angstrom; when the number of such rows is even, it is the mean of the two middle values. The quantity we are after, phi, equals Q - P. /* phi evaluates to -0.11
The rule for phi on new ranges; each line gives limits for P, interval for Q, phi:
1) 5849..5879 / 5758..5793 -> -0.06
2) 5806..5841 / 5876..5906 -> -0.44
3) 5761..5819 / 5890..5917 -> -0.06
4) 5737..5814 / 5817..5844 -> 0.19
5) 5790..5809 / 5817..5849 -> -0.06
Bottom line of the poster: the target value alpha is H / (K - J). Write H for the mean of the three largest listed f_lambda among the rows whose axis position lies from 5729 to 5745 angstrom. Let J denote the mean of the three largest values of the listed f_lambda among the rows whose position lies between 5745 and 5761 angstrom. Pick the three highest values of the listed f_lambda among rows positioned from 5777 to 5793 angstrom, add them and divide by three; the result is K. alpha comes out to -56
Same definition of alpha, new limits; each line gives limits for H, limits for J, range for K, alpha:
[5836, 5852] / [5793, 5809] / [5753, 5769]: -6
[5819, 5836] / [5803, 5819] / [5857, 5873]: -479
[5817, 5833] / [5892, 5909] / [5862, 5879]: -16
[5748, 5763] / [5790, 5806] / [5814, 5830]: 161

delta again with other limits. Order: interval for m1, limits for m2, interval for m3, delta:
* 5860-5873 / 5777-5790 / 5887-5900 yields 1.00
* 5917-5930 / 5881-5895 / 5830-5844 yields 1.15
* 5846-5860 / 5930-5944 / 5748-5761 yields 1.27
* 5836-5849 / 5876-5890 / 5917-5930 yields 1.15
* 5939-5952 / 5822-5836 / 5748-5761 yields 0.90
